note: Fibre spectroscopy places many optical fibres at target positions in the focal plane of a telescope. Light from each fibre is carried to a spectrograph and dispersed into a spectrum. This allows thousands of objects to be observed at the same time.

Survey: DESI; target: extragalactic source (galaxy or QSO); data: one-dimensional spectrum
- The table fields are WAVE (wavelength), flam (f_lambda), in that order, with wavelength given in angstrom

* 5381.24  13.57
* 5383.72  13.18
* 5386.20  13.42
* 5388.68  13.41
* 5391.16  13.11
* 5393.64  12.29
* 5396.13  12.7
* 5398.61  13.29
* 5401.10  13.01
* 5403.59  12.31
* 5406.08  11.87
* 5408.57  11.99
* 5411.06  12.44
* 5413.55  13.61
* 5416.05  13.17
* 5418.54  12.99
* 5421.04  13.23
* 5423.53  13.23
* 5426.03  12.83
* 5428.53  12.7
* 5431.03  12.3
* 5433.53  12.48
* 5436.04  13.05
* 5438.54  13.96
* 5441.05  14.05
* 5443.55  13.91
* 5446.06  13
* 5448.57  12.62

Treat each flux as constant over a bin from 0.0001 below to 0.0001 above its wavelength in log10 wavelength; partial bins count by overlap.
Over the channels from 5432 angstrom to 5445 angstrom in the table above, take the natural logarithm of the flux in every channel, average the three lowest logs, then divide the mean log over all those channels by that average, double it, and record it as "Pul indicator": 2.02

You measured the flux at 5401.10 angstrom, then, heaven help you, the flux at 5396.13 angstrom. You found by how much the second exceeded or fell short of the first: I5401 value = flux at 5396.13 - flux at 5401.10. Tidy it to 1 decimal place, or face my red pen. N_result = -0.3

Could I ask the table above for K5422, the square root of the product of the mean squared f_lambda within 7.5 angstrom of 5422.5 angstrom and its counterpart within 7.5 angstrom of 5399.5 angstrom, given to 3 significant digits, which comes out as 164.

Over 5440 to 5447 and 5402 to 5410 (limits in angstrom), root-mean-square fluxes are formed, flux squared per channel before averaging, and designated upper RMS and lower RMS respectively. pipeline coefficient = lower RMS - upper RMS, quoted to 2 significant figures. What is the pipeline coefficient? -1.6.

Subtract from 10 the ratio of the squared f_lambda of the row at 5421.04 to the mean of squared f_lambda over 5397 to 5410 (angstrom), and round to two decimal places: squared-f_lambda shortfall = 8.88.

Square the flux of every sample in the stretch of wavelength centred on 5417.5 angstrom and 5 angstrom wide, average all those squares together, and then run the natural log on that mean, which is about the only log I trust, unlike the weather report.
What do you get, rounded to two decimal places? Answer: 5.14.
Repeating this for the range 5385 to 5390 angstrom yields 5.19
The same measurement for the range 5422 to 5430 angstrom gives 5.12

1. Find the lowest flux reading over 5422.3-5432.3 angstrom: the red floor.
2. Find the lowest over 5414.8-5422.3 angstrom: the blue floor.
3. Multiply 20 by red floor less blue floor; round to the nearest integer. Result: -14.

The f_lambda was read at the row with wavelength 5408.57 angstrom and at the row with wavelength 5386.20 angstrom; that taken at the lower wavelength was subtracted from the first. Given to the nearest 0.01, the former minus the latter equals -1.43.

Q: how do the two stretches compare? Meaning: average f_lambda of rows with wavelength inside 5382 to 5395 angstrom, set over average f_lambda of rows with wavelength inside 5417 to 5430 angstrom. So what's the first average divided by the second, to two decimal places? 1.01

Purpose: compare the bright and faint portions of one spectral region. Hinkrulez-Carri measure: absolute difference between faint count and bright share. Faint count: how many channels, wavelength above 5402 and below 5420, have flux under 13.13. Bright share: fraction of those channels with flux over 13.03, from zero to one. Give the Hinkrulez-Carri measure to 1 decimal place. 4.7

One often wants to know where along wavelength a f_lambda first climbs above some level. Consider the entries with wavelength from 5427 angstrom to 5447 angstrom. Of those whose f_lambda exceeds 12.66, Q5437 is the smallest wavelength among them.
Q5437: 5428.53 angstrom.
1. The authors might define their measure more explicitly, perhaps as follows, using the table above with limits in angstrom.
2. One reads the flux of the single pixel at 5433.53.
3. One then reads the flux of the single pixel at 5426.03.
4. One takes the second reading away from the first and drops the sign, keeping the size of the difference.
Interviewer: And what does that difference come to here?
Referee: 0.35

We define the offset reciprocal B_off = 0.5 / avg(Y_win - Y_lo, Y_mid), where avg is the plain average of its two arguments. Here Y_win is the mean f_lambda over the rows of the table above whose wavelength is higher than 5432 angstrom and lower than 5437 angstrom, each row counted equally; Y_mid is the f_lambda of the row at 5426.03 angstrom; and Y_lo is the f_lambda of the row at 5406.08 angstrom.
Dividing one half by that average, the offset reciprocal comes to 0.073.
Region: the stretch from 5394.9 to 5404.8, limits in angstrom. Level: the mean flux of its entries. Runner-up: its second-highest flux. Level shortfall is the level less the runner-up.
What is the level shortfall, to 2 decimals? -0.18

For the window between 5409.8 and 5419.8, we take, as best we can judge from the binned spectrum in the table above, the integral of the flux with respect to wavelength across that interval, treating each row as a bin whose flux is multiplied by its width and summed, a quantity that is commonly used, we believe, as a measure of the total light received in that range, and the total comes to 130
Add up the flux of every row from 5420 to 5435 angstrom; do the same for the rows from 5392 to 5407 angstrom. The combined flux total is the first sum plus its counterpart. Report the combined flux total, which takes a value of 152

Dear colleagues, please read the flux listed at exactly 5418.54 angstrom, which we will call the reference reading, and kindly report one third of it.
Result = 4.33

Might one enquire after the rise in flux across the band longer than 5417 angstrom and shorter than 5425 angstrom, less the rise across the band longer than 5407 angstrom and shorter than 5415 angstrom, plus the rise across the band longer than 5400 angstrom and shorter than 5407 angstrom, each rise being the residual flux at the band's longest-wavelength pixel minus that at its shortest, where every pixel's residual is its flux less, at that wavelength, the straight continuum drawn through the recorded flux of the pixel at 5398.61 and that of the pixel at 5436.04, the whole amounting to -2.5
